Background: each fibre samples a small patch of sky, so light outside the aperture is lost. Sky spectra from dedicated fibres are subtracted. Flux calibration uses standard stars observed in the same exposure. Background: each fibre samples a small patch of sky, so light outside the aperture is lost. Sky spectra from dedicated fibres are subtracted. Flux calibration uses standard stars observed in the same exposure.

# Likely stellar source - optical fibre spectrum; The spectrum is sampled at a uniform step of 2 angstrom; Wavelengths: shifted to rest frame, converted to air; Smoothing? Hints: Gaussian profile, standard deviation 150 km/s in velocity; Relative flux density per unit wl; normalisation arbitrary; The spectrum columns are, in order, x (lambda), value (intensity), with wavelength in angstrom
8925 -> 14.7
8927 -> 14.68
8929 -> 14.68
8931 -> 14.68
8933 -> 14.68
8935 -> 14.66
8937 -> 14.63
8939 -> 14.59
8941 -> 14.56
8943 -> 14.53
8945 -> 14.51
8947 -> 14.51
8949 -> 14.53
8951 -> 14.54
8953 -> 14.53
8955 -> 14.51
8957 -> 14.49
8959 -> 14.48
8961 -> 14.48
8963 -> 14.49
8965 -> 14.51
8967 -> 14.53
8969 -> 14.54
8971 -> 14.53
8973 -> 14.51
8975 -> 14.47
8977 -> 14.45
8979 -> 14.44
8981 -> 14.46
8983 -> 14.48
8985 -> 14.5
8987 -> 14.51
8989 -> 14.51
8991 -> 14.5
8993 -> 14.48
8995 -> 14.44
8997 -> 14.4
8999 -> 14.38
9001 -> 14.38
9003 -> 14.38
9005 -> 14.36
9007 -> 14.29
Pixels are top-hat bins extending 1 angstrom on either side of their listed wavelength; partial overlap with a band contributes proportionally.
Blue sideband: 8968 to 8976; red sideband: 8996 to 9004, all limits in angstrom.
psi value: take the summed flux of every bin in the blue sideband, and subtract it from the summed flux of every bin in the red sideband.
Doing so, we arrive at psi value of -1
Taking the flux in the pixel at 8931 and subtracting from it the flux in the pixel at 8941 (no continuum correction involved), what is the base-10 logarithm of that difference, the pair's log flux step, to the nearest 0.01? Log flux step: -0.92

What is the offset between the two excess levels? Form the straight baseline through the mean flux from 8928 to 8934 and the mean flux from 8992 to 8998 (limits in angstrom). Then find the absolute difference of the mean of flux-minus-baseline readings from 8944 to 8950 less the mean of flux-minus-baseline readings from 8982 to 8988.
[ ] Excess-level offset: 0.12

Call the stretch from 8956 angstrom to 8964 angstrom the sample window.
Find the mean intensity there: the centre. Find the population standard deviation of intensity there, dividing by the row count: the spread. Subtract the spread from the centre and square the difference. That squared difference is 210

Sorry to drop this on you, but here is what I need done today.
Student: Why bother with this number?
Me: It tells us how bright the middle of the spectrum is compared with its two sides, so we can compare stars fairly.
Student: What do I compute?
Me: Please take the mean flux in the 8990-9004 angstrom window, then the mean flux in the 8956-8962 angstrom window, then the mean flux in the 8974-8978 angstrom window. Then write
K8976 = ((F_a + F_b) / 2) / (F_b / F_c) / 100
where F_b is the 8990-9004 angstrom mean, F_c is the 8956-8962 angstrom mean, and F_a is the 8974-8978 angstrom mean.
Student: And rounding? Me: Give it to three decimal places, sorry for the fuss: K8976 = 0.145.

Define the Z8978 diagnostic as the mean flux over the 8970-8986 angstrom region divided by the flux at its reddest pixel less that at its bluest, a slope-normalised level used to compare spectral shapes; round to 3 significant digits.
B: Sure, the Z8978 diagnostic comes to -483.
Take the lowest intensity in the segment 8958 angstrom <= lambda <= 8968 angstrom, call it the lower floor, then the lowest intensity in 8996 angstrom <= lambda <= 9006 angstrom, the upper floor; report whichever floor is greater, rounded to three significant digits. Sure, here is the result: 14.5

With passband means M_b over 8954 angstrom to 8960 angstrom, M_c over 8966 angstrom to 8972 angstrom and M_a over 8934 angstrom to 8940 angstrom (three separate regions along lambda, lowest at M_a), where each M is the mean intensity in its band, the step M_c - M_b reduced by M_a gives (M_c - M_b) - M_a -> -14.6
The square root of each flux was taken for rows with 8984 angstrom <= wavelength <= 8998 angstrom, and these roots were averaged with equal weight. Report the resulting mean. 3.80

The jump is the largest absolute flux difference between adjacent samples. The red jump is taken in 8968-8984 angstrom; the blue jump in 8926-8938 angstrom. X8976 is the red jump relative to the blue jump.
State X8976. 1.3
